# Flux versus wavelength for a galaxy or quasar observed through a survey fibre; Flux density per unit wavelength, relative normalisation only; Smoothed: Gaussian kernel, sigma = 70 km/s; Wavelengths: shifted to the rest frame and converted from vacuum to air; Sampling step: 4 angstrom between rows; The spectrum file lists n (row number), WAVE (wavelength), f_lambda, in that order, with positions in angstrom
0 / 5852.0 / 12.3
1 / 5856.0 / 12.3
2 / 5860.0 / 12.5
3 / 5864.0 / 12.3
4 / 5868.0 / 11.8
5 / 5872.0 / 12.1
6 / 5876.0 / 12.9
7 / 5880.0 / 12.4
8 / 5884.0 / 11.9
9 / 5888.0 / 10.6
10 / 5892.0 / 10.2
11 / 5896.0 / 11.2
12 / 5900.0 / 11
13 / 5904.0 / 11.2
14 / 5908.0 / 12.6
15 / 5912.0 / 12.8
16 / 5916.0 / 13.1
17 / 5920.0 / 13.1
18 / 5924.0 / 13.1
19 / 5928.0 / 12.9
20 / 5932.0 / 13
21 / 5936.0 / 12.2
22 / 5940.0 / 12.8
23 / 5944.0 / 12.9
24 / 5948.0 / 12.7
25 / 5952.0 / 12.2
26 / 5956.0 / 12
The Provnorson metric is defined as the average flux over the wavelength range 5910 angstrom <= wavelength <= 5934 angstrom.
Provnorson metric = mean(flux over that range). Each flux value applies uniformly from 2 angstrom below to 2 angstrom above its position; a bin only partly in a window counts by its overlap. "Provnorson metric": 13.0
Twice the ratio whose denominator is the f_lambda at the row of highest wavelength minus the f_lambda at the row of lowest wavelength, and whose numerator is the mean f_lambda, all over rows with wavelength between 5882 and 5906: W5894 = -31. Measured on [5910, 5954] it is -43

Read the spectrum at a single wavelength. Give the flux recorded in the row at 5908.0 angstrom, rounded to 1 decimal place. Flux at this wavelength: 12.6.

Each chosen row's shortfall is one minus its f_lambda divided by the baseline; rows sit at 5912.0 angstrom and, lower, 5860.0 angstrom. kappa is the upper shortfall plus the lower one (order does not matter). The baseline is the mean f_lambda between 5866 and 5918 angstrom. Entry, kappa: -0.138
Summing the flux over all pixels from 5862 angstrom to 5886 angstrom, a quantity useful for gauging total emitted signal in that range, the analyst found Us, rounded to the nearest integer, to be 73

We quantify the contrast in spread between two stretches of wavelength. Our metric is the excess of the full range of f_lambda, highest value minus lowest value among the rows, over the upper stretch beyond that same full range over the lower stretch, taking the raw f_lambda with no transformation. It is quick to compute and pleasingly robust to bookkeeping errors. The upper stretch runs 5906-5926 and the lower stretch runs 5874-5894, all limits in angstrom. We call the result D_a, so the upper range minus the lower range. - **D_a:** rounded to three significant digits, -2.20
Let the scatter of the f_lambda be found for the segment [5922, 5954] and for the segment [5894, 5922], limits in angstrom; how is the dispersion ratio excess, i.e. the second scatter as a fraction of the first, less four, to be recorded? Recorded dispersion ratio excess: -1.2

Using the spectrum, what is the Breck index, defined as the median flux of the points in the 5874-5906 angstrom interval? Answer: 11.2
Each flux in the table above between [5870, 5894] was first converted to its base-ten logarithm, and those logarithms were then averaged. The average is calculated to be 1.07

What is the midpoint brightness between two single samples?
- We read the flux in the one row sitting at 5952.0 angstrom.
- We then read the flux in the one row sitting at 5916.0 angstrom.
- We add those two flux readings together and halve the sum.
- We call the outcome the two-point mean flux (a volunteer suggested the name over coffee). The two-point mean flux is 12.65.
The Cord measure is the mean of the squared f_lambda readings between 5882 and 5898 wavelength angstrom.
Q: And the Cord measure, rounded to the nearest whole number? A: 121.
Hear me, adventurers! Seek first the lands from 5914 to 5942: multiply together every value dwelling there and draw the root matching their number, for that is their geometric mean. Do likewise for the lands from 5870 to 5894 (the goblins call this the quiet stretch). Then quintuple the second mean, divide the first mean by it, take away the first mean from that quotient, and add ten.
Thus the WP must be -2.7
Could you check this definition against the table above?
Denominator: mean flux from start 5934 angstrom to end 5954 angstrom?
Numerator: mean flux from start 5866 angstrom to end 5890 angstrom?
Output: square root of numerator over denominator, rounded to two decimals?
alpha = 0.98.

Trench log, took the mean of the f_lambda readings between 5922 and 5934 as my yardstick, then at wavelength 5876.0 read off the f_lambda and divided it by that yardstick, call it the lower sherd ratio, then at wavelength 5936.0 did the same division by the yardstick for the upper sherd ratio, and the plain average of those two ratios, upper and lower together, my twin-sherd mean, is 0.965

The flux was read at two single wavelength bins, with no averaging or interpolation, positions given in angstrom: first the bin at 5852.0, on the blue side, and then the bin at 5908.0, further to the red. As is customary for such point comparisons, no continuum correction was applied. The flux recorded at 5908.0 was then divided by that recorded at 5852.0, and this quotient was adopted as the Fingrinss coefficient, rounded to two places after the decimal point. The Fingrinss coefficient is 1.02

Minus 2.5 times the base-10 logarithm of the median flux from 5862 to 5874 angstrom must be -2.71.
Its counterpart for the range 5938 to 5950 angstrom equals -2.77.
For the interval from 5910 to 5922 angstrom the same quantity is -2.79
